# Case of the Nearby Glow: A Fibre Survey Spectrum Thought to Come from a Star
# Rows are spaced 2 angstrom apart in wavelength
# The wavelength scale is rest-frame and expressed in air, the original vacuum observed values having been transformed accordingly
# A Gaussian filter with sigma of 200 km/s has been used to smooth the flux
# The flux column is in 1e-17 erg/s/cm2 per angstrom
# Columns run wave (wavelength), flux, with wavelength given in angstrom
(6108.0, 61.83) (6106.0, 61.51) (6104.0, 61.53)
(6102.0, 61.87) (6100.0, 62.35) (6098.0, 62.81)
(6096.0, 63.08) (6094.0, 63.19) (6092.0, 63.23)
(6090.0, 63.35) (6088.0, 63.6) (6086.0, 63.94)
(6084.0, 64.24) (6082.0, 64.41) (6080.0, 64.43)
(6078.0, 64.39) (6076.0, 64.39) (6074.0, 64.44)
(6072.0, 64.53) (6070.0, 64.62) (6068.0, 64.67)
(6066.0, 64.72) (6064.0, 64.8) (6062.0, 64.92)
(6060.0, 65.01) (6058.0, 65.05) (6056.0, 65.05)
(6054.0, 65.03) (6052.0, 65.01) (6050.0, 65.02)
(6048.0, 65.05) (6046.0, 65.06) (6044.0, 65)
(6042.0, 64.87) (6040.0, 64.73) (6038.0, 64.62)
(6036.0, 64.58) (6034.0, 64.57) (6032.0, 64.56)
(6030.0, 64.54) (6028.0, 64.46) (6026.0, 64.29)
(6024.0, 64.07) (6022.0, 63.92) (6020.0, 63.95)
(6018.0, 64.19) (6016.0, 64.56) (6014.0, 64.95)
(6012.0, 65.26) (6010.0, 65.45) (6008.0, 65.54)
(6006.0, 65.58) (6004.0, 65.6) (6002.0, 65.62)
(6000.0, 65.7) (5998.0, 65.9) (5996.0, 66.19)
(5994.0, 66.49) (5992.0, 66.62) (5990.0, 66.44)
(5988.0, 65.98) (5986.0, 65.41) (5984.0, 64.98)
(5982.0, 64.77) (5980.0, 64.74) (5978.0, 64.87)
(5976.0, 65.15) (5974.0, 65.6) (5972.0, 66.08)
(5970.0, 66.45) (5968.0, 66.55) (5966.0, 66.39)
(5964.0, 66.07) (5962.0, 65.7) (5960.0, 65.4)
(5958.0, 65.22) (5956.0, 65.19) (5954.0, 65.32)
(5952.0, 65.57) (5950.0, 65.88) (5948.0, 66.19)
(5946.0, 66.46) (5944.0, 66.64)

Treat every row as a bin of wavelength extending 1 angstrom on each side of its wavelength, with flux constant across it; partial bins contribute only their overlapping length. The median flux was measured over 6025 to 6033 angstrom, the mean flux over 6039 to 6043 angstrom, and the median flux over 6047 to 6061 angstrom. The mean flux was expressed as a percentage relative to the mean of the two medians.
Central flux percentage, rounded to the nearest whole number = 100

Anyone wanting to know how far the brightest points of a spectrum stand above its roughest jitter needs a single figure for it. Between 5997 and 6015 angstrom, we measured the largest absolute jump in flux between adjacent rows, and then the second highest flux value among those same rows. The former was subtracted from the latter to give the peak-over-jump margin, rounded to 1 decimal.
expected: 65.4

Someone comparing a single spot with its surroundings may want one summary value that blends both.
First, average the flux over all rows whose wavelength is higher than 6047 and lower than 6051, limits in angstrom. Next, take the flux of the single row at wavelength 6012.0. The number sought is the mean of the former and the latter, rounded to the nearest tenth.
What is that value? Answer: 65.1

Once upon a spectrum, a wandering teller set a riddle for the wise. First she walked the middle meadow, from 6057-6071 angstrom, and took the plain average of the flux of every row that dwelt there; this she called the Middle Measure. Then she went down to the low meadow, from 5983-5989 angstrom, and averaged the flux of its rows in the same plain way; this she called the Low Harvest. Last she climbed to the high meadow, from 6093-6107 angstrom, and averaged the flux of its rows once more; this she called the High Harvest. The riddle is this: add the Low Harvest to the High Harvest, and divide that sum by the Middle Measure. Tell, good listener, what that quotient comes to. 1.97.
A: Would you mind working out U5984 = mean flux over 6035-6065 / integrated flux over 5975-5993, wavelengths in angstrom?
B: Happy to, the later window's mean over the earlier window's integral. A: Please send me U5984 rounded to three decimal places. 0.055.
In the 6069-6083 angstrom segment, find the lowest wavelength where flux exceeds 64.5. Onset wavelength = 6070.0 angstrom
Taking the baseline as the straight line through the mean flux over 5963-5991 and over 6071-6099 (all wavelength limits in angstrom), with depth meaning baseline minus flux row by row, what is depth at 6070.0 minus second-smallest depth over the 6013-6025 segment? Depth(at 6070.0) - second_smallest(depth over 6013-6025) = -1.0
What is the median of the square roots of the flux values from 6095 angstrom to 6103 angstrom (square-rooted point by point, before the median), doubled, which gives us 15.8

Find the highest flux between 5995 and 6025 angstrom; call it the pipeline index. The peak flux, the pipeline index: 66.19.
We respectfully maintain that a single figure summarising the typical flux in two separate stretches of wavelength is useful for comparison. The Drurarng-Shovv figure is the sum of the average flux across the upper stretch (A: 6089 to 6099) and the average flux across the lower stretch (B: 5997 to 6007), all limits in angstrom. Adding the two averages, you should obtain 129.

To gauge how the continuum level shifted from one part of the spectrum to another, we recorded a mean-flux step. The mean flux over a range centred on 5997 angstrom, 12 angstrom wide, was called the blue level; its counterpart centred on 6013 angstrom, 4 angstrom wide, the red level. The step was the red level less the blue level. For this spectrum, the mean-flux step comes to -0.98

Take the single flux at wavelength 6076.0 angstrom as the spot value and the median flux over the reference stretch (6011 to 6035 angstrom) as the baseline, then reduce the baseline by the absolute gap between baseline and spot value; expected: 64.4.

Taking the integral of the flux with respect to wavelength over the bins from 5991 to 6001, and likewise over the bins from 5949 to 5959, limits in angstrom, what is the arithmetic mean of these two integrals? 658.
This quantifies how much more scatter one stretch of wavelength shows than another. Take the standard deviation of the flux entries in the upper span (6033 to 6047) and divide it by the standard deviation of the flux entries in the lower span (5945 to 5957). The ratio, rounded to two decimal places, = 0.41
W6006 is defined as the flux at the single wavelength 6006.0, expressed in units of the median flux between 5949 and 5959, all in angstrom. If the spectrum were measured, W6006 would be 1.00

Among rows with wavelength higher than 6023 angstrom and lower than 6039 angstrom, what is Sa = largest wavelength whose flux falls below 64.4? 6026.0 angstrom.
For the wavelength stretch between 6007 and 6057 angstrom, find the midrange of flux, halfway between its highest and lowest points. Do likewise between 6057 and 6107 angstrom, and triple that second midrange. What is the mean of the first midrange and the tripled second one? 127.3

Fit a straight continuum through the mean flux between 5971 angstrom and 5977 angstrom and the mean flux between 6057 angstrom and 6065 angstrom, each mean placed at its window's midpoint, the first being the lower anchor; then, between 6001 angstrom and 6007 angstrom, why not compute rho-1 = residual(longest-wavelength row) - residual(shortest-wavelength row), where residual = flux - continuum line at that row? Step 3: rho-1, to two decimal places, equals -0.01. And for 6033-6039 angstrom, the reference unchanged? 0.08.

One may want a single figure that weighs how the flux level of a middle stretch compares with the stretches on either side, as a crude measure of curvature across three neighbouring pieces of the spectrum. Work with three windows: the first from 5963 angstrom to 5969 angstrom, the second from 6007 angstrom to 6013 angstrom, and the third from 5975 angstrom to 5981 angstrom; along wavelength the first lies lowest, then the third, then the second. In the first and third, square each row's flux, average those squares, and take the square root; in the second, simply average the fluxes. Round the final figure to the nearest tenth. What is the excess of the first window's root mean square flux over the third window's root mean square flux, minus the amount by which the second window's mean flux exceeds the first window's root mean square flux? 2.3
